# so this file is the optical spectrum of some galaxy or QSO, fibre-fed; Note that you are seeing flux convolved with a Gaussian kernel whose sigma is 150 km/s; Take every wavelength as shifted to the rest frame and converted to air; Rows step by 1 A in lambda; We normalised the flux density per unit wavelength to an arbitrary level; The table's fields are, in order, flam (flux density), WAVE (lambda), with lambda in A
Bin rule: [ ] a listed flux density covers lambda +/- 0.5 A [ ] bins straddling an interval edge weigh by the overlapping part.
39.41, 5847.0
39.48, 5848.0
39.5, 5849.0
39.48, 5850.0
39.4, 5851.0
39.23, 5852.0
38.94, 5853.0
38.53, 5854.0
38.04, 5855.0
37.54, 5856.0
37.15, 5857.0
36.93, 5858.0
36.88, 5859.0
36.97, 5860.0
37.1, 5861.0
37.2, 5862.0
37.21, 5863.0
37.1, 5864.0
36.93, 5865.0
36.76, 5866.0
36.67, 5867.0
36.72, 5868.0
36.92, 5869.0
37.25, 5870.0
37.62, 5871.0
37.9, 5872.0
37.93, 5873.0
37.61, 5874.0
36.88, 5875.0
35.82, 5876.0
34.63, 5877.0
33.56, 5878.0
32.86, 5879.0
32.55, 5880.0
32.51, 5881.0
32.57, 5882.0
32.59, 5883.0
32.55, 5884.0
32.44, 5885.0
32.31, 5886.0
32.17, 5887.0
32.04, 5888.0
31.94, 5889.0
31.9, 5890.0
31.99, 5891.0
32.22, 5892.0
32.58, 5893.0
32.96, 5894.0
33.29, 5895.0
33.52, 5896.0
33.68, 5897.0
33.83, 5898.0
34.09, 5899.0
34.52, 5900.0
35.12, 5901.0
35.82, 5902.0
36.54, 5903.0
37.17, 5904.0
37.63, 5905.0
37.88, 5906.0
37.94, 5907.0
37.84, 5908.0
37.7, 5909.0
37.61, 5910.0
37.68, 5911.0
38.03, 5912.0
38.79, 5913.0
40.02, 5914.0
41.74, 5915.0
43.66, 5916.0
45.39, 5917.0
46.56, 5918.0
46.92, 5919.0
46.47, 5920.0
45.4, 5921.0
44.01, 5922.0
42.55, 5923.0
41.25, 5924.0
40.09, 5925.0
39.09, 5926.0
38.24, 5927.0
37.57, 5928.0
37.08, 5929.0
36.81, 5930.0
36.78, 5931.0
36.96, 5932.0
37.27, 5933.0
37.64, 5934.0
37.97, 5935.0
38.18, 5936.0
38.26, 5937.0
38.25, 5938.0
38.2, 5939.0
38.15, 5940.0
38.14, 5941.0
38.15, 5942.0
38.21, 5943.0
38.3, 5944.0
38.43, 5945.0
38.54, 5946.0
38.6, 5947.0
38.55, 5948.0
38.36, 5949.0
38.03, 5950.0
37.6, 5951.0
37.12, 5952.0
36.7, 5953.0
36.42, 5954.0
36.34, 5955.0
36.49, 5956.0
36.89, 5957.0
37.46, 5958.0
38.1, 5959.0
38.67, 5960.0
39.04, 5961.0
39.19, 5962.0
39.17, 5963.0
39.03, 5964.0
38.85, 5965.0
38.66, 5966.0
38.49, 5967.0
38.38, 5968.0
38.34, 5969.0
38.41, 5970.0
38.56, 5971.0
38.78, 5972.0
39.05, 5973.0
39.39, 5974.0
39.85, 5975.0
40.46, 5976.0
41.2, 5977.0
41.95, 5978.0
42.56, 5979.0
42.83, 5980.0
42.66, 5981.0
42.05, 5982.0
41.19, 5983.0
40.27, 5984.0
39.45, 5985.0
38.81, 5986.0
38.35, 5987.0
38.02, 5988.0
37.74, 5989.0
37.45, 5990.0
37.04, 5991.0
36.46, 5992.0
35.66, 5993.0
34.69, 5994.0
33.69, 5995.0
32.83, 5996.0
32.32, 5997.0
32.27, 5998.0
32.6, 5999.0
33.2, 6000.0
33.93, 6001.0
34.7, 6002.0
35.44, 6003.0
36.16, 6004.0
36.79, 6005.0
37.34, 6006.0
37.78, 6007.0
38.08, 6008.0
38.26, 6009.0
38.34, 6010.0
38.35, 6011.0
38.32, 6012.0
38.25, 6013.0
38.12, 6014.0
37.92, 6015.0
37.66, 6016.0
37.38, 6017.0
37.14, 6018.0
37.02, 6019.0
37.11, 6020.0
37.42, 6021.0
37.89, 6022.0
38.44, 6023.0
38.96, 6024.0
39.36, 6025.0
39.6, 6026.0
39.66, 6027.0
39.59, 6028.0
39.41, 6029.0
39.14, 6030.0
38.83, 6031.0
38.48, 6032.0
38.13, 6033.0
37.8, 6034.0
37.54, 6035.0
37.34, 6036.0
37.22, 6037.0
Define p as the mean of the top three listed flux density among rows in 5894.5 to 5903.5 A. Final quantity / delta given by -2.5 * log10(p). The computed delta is -3.89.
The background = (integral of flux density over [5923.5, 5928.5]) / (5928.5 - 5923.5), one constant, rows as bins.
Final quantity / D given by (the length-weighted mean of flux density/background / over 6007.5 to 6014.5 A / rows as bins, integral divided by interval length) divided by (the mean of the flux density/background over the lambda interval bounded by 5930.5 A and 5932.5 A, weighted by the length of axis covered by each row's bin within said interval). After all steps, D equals 1.04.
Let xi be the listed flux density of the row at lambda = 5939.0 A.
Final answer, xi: 38.2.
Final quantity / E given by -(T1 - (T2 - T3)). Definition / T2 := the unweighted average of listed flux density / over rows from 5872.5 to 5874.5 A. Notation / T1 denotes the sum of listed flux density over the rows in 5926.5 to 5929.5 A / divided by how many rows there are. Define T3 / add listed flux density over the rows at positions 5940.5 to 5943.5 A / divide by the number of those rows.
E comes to -38.0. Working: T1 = 37.6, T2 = 37.8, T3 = 38.2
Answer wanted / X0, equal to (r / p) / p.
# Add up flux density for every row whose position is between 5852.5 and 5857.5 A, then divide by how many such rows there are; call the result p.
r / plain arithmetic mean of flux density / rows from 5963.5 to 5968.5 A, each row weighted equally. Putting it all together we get 0.0267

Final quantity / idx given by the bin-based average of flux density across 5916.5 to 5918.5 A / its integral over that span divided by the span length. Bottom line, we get 46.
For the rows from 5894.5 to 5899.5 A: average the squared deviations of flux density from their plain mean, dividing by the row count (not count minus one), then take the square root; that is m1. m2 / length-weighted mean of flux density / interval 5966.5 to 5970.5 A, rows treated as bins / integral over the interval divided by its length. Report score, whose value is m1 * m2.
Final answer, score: 10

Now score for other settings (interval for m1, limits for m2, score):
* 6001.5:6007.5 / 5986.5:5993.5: 40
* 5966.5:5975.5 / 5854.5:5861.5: 18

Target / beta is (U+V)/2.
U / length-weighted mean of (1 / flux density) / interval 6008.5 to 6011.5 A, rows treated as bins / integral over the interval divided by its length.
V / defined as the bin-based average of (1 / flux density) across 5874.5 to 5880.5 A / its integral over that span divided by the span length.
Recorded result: 0.0276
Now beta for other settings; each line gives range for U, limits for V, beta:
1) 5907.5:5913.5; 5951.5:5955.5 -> 0.0268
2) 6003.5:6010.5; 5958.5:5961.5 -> 0.0263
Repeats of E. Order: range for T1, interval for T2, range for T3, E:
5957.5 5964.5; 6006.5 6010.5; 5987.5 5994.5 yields -37.3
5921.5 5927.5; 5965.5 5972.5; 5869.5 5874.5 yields -40.0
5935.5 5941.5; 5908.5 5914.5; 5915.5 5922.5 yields -45.4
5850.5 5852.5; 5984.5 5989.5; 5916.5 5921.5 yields -47.0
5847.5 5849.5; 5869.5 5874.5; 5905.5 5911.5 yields -39.6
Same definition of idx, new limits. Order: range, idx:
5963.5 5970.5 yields 39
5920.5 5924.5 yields 43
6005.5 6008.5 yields 38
